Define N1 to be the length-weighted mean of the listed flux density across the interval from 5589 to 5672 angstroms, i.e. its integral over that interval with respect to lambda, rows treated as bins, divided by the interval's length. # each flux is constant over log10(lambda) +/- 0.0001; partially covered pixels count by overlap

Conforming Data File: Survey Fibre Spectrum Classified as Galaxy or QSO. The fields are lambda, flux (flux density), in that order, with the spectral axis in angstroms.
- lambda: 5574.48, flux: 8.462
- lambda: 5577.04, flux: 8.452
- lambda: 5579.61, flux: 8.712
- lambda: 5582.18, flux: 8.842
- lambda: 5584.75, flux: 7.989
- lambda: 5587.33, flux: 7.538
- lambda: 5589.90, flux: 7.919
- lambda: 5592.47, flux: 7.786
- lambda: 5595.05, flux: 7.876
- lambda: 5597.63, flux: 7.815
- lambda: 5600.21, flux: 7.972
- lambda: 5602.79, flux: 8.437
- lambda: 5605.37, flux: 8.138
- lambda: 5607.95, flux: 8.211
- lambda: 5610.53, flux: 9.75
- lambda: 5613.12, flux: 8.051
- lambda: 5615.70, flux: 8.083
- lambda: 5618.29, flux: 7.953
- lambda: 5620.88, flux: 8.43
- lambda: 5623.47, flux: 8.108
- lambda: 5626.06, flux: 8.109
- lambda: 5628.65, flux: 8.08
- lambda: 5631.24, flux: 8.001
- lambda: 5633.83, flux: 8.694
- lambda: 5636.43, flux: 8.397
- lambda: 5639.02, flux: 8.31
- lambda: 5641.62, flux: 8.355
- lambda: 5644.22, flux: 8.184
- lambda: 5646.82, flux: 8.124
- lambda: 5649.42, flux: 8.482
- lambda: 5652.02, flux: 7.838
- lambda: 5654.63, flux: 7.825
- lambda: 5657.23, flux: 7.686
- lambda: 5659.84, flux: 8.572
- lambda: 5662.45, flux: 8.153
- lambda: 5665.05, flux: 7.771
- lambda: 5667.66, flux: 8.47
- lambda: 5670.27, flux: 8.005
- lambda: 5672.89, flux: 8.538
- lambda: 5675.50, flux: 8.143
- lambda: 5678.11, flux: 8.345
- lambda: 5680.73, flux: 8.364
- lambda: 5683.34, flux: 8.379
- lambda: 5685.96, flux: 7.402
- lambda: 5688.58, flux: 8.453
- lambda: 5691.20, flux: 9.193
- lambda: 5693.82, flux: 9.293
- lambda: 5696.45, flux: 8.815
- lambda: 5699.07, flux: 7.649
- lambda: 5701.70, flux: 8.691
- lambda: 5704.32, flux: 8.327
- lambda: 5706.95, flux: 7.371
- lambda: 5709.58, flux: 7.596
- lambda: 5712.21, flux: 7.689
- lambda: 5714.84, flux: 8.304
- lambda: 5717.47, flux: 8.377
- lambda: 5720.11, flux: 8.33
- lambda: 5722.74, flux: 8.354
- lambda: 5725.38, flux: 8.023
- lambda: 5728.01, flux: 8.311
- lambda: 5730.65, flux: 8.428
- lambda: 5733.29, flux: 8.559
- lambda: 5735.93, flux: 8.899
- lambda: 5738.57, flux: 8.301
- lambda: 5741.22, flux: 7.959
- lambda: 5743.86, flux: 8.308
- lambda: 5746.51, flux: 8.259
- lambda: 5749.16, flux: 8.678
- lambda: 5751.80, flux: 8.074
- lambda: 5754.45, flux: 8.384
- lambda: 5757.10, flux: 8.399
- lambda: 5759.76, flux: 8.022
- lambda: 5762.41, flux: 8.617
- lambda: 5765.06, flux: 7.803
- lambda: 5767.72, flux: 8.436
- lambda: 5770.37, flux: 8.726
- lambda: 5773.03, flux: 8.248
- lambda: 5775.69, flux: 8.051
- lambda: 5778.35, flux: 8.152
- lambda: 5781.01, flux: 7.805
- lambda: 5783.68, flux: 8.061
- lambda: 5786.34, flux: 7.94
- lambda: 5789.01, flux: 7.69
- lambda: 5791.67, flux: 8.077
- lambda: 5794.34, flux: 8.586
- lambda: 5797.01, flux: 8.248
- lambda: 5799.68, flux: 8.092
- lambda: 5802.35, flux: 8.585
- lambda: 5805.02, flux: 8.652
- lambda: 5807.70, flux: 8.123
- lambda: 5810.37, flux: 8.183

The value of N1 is 8.18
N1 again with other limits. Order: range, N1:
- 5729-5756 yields 8.38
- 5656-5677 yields 8.17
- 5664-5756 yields 8.29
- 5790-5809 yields 8.33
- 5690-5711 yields 8.36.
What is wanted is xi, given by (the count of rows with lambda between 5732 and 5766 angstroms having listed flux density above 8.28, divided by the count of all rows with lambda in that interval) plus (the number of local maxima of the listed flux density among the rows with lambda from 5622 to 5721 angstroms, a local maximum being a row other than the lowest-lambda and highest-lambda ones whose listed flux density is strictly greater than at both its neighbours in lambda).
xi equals 12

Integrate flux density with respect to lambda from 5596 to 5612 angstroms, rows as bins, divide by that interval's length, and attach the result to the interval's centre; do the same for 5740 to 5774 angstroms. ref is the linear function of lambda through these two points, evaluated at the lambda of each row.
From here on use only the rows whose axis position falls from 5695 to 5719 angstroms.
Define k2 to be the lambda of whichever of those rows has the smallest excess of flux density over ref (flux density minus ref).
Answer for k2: 5706.95 angstroms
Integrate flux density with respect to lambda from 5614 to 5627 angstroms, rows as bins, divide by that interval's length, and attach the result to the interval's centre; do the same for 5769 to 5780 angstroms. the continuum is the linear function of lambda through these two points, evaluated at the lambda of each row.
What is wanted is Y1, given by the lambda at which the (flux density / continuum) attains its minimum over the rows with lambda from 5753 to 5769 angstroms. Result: 5765.06 angstroms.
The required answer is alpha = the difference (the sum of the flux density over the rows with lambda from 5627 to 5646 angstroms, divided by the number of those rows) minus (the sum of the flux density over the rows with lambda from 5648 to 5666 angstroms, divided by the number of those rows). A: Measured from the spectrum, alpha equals 0.24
